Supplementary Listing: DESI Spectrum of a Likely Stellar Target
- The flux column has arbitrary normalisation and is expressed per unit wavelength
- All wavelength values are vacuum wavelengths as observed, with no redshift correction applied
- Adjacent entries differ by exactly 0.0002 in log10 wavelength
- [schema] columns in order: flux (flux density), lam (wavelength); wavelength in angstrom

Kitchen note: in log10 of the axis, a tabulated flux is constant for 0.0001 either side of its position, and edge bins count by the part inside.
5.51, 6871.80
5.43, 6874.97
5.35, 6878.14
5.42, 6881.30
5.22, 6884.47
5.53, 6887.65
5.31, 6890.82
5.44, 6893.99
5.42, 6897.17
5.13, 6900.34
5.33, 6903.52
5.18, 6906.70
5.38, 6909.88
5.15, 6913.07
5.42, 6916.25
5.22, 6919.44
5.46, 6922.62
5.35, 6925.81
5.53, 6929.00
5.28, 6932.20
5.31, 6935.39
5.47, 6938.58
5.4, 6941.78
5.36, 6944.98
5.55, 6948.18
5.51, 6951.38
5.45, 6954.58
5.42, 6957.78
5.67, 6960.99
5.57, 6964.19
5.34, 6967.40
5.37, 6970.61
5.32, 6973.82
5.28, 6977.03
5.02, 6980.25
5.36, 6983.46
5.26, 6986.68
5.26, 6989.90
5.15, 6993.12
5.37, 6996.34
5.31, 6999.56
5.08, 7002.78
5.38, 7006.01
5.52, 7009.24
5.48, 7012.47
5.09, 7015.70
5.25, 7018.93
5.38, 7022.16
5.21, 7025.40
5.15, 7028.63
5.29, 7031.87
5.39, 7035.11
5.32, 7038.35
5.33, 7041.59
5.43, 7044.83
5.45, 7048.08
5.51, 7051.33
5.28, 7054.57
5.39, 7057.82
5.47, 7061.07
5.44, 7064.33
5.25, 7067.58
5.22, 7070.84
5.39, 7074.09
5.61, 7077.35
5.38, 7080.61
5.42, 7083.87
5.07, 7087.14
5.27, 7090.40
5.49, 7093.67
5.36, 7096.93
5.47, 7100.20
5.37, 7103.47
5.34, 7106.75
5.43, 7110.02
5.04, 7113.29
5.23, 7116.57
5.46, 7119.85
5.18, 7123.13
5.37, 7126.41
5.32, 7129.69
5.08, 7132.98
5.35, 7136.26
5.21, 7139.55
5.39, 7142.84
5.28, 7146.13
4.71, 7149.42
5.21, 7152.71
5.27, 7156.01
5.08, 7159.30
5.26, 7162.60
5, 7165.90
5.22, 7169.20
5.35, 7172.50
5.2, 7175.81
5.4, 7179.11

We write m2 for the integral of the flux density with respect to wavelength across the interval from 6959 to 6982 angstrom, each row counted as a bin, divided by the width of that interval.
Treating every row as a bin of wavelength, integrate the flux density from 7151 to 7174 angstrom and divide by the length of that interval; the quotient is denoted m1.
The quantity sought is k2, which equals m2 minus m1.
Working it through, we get 0.17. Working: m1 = 5.20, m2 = 5.37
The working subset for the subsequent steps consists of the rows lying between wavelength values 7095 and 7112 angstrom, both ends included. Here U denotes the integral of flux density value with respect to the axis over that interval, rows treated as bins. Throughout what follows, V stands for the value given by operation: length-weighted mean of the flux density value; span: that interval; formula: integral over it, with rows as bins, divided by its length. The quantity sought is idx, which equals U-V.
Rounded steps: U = 92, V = 5.39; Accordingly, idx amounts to 86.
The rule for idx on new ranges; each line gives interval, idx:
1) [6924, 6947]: 119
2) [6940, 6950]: 49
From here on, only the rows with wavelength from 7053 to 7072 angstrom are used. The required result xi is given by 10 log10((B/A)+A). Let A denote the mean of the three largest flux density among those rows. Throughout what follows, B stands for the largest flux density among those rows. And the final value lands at 8.09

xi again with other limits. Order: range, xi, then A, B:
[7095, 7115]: 8.08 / 5.42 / 5.47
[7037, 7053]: 8.11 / 5.46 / 5.51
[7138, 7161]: 8.01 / 5.31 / 5.39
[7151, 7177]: 8.00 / 5.29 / 5.35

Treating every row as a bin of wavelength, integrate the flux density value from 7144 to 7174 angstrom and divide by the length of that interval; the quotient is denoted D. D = 5.16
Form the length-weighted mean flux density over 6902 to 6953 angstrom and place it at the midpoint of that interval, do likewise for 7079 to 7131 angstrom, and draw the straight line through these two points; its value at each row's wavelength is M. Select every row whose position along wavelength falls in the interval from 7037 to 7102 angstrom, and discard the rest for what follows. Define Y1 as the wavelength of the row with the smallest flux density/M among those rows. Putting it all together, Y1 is 7087.14 angstrom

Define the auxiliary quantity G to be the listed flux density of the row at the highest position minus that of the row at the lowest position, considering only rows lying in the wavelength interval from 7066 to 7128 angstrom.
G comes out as 0.12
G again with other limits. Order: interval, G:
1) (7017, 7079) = 0.36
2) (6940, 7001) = -0.09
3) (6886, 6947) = -0.17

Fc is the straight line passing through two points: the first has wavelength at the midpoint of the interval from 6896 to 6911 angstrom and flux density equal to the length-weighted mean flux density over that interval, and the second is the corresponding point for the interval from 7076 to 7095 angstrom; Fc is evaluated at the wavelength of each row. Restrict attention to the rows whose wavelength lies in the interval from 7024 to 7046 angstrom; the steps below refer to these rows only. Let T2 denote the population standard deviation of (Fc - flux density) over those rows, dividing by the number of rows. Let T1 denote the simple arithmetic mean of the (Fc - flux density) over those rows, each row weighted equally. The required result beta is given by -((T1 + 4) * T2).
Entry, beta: -0.35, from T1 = 0.04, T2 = 0.09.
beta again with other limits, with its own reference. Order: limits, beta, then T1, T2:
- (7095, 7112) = -0.19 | -0.02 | 0.05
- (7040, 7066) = -0.28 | -0.06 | 0.07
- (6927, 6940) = -0.41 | -0.10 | 0.11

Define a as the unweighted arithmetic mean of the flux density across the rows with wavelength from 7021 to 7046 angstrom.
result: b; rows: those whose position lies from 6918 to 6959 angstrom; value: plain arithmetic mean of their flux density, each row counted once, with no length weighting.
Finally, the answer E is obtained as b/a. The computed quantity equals 1.02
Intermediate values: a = 5.31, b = 5.41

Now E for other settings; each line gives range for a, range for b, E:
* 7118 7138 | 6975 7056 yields 1.00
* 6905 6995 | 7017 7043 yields 0.99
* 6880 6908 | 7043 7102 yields 1.01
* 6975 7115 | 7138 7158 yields 0.97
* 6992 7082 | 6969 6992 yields 0.99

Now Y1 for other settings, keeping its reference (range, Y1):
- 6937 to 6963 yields 6944.98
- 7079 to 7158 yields 7149.42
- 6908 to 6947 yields 6913.07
